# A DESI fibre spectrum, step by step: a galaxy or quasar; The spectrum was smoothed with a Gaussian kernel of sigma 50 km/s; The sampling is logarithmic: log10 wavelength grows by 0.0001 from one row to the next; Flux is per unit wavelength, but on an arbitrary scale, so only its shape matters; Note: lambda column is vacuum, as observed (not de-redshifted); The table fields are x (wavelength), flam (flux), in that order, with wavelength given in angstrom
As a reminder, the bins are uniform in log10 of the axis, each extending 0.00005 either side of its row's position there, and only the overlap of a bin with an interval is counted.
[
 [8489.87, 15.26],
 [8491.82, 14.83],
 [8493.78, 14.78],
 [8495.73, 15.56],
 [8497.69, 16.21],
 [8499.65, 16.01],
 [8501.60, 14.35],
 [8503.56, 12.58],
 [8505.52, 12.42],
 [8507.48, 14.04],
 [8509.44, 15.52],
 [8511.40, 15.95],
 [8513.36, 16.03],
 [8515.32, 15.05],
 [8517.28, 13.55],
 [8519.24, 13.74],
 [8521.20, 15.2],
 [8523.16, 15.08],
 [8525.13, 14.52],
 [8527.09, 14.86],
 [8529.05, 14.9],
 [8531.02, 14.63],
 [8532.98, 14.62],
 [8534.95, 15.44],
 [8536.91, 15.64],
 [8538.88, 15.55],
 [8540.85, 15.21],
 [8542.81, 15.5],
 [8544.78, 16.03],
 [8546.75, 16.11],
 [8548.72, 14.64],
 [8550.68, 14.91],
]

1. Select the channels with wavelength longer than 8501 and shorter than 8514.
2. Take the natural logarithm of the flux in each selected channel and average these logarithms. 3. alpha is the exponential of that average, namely 14.3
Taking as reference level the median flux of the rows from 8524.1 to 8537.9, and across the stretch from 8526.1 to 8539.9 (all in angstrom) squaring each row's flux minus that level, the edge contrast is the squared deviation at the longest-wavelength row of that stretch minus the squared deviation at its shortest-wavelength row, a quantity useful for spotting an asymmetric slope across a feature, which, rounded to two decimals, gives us 0.48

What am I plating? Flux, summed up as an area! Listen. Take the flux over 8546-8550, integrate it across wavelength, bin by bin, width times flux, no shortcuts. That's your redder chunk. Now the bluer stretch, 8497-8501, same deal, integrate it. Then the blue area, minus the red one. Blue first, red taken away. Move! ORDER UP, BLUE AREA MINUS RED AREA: 3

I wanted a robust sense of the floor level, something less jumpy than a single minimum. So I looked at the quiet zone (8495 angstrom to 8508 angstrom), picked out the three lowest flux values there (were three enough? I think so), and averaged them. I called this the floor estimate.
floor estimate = 13.0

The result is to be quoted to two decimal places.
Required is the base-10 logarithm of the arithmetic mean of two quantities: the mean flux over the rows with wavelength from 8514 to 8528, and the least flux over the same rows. 1.15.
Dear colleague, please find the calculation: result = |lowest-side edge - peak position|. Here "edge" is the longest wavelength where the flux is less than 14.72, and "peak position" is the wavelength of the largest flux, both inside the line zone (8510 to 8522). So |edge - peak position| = 5.9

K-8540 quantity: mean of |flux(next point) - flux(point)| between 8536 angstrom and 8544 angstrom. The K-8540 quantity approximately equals 0.2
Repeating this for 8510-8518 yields 0.9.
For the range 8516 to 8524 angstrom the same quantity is 0.6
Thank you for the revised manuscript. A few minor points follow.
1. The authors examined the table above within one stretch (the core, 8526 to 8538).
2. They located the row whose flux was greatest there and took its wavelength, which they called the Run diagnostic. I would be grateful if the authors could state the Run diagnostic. 8536.91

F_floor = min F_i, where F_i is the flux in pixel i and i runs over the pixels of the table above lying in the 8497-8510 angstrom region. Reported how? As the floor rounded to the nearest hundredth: 12.42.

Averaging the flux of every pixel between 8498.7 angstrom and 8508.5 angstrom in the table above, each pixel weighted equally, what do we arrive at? 13.9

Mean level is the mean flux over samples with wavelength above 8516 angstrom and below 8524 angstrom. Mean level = 14.4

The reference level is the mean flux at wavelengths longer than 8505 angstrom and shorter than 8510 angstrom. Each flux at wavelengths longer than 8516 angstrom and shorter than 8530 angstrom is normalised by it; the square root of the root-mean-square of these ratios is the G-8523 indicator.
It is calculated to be 1.02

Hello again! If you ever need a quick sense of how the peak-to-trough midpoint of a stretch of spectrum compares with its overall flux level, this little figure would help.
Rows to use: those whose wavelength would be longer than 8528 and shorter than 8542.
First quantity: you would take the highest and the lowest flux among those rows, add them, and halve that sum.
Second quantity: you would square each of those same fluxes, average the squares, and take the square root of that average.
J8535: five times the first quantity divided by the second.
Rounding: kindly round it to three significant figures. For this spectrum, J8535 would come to 4.99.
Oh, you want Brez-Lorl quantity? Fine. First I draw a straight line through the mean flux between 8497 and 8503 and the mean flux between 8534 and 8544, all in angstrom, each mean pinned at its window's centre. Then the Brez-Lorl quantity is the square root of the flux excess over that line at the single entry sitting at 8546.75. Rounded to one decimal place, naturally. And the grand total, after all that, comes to 0.8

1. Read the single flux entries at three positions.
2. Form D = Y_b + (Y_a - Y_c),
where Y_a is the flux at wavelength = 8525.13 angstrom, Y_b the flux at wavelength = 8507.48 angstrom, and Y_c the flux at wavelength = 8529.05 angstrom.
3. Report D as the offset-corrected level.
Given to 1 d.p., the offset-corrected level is 13.7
